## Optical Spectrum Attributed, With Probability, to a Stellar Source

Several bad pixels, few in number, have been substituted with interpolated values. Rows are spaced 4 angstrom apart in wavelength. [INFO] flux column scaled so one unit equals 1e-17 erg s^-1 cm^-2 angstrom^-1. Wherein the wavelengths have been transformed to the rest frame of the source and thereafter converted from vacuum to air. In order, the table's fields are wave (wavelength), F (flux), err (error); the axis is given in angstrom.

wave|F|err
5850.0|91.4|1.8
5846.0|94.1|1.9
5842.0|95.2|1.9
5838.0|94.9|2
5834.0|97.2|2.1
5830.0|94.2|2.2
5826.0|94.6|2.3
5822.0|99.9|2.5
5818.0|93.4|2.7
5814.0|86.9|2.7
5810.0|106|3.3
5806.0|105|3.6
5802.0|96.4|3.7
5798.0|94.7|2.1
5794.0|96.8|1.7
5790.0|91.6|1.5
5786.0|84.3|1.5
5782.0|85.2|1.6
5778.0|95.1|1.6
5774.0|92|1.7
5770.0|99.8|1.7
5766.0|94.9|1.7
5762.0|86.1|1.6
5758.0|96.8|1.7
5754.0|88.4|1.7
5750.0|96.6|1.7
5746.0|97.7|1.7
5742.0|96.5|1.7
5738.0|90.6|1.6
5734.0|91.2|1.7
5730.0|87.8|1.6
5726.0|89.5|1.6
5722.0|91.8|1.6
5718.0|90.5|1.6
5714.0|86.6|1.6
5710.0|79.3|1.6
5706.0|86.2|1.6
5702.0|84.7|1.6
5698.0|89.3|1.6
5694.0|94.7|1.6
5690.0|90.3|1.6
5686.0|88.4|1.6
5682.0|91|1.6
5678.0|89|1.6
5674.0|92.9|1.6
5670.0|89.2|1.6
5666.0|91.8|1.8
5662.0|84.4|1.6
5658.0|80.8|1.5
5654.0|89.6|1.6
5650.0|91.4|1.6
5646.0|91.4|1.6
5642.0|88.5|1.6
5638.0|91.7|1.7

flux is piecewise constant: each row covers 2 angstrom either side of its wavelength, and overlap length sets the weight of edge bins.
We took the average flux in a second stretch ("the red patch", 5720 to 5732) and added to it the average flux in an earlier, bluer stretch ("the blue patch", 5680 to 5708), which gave 179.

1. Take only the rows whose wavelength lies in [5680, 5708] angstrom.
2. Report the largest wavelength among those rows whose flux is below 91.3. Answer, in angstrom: 5706.0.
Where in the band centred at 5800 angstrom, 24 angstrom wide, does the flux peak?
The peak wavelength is 5810.0 angstrom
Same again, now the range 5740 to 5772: 5770.0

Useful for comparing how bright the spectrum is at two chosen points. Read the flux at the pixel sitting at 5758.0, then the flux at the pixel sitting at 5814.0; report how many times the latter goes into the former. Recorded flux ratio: 1.11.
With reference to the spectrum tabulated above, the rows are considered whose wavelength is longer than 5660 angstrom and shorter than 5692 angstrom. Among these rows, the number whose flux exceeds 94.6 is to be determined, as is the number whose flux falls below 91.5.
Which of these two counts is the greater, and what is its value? 6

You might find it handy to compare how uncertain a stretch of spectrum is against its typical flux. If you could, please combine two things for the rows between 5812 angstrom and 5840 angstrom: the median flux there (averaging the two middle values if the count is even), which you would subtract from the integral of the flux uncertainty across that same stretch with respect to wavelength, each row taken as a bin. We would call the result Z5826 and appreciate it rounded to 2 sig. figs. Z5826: -29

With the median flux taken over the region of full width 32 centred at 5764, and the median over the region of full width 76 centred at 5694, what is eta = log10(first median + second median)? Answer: 2.265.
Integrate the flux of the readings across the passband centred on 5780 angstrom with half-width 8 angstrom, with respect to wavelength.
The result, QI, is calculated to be 1426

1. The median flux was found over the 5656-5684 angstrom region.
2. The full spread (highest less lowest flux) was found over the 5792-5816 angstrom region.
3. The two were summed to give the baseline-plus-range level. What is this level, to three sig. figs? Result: 108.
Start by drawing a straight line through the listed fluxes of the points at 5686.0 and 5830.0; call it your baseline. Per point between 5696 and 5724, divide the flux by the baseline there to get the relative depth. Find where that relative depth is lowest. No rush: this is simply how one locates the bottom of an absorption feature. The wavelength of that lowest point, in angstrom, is 5710.0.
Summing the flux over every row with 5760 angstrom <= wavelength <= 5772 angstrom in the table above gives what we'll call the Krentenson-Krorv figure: 281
